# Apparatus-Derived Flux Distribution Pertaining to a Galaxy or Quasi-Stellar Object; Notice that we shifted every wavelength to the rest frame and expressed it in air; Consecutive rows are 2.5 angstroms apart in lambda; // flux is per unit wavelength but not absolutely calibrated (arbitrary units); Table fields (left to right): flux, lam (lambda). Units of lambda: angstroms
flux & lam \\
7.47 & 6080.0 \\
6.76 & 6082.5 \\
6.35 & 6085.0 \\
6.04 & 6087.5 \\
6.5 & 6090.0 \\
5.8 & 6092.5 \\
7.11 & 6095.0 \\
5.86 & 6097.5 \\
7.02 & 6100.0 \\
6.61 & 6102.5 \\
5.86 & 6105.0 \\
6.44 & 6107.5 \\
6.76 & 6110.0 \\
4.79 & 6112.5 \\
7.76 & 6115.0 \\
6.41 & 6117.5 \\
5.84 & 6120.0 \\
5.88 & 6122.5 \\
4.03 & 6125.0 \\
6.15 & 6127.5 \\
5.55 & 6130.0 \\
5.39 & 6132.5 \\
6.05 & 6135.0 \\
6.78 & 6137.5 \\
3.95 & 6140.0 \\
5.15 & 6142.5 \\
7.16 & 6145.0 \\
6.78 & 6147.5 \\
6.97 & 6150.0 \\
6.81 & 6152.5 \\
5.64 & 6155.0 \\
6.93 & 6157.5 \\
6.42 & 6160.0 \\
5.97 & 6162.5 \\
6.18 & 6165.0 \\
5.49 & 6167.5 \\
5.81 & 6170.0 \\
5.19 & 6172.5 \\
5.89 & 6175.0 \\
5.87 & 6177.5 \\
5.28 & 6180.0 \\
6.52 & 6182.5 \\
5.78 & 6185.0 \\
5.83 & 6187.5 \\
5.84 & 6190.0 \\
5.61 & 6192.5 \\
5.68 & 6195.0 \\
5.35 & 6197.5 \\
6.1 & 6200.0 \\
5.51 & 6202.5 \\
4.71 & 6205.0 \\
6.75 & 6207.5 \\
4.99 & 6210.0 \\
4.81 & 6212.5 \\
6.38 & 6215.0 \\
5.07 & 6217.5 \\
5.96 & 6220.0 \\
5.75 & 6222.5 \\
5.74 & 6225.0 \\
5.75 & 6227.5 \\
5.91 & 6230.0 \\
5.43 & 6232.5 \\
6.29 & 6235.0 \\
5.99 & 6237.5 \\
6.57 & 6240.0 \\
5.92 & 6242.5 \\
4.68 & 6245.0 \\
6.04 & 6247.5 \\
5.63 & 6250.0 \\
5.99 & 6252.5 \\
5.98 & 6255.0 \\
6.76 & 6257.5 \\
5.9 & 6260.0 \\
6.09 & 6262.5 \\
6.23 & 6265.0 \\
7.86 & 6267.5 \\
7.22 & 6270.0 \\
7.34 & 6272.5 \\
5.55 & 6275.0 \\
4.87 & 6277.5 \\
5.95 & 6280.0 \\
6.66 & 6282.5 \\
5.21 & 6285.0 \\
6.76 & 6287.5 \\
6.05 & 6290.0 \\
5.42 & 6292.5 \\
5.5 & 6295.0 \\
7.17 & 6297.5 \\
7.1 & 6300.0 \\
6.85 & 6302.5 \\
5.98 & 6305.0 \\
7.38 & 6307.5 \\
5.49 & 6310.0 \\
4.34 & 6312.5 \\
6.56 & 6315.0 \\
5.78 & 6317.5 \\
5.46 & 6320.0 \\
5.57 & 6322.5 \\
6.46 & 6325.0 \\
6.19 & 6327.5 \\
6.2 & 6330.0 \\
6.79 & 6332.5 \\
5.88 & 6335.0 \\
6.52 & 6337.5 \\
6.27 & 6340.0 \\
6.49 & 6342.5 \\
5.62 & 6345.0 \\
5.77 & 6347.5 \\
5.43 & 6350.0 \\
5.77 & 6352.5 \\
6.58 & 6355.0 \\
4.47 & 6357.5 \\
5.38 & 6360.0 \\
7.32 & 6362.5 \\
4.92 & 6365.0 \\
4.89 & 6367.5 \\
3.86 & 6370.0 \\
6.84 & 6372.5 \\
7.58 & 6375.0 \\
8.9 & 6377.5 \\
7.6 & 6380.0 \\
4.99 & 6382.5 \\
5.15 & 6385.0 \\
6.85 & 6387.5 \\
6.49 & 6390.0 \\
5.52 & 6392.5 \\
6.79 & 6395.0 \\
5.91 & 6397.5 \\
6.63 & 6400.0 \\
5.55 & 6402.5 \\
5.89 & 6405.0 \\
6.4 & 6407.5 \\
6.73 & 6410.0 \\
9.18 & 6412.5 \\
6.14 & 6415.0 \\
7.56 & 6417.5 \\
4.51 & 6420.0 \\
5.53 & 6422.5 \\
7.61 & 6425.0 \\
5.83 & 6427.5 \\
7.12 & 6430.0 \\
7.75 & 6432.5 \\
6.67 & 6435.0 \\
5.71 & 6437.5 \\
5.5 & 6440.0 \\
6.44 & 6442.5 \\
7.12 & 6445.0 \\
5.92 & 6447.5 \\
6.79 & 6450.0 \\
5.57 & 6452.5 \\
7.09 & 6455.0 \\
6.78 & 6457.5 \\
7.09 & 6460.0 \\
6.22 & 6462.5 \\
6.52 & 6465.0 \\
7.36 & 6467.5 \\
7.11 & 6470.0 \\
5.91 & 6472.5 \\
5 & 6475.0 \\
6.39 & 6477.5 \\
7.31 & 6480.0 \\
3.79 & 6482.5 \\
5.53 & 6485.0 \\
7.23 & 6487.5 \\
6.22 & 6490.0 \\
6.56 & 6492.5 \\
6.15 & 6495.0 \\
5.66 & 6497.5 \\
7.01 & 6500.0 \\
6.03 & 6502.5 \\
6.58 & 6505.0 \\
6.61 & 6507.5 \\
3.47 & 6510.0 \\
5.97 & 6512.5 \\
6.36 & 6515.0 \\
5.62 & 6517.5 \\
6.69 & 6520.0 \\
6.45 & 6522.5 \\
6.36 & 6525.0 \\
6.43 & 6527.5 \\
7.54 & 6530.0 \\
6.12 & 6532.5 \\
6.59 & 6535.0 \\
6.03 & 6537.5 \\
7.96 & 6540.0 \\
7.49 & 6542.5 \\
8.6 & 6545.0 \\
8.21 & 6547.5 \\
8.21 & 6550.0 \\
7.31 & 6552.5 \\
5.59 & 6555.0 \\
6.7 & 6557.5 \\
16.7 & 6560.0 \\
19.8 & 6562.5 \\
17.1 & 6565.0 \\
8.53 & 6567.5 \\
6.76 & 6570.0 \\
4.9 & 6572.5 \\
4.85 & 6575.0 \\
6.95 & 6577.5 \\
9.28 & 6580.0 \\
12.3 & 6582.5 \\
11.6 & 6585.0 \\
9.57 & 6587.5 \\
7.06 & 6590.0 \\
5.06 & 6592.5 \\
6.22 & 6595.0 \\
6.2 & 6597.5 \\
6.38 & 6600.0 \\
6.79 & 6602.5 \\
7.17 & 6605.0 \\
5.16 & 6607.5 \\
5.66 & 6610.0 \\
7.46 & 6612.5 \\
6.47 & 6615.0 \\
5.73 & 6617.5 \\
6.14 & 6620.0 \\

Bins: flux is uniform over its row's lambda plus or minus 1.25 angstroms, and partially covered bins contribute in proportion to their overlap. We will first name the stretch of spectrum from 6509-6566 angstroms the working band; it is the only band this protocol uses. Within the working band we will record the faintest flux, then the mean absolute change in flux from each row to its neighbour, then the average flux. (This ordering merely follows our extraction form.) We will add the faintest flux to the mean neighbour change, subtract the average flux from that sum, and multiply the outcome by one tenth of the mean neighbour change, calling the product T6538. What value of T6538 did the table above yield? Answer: -0.47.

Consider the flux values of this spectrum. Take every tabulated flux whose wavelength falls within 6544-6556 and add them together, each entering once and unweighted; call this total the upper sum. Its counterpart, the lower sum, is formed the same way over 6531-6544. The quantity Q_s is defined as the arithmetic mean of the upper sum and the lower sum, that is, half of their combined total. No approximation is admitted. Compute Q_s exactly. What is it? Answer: 36.1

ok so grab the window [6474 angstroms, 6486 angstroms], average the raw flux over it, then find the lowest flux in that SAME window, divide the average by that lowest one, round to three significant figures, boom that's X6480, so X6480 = 1.48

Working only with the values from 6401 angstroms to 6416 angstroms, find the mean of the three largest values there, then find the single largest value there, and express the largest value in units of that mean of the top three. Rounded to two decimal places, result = 1.23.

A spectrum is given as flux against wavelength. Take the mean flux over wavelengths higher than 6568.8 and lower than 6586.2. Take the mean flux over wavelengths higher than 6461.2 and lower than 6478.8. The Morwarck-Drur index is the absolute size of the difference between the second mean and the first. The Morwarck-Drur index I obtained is 1.7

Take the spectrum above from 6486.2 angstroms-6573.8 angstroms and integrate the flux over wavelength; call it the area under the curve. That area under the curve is 664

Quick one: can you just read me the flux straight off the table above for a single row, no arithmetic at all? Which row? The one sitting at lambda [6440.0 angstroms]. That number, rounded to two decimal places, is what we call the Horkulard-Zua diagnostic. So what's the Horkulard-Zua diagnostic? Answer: 5.50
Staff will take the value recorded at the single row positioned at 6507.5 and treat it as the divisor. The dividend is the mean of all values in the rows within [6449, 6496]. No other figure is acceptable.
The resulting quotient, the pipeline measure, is 0.96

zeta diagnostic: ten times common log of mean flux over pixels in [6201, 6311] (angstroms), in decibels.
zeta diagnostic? 7.8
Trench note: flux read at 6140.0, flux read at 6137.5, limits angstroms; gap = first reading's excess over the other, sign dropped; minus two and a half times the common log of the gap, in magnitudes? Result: -1.1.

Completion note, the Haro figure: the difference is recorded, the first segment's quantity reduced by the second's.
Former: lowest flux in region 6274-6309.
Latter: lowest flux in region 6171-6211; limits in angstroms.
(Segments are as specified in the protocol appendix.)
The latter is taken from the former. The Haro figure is 0.2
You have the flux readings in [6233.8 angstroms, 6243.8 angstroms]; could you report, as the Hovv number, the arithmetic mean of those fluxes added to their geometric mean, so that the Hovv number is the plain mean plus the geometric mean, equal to 12.4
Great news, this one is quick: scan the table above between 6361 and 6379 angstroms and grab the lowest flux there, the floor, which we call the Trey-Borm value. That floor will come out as 3.86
